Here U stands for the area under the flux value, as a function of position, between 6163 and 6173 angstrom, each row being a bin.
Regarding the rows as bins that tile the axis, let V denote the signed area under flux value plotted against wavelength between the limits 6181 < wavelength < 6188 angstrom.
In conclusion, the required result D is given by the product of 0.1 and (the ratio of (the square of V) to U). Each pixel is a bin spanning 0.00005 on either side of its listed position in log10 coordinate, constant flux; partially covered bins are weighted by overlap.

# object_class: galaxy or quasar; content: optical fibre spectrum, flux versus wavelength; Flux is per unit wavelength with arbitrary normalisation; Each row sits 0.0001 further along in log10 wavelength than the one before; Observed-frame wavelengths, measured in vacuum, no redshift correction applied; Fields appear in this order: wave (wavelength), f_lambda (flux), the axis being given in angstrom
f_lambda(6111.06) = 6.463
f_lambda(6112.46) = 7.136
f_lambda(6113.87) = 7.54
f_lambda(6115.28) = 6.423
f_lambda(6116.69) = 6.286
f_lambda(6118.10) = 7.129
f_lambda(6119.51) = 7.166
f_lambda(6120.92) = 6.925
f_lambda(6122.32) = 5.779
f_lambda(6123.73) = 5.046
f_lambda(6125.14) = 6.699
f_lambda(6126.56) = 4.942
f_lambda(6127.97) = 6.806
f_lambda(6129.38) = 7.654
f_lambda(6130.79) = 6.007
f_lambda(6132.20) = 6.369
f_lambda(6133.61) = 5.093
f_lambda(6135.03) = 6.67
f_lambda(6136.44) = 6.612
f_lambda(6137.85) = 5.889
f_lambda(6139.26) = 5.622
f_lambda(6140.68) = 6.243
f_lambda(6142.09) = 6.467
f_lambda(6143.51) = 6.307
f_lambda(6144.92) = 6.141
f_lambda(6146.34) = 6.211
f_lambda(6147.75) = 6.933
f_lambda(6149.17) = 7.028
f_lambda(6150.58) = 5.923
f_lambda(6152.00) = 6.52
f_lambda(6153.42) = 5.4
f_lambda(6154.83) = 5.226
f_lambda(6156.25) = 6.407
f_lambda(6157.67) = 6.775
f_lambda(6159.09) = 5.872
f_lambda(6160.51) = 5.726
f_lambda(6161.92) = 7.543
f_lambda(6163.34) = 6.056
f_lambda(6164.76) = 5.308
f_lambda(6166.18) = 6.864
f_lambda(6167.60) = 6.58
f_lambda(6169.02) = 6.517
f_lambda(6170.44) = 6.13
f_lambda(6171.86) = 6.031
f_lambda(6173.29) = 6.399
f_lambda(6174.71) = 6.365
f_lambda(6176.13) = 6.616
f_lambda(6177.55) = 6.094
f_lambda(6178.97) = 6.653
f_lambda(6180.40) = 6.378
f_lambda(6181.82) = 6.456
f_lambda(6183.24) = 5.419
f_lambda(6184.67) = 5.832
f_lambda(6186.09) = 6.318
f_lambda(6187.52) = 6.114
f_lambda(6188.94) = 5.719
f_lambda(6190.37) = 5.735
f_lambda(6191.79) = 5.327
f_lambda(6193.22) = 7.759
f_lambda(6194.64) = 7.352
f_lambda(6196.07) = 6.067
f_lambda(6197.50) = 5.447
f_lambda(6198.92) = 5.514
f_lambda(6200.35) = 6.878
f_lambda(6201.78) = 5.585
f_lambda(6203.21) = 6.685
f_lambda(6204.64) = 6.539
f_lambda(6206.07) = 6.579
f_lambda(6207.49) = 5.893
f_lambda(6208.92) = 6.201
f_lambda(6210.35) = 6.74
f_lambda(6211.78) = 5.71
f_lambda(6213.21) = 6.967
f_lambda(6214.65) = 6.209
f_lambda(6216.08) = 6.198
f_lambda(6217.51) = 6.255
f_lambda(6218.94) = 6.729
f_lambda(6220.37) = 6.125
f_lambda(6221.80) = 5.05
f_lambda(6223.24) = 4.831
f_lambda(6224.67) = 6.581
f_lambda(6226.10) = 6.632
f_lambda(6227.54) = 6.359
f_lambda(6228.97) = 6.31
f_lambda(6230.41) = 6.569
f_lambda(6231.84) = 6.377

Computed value 3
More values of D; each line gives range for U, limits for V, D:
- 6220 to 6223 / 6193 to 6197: 5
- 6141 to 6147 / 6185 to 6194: 8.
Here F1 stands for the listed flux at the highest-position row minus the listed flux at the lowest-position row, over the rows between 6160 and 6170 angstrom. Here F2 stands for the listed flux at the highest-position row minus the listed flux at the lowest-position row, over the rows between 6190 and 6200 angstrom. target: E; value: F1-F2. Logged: 1.01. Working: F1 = 0.8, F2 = -0.2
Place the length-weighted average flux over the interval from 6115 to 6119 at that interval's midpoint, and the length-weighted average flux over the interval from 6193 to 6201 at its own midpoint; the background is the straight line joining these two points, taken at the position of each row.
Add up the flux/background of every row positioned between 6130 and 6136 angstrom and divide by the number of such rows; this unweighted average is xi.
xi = 0.91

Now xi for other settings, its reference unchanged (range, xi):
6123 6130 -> 0.94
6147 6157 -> 0.95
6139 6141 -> 0.90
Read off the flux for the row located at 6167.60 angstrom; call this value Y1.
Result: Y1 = 6.58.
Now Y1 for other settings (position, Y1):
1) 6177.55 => 6.094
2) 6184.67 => 5.832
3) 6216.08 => 6.198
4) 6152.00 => 6.52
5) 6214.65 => 6.209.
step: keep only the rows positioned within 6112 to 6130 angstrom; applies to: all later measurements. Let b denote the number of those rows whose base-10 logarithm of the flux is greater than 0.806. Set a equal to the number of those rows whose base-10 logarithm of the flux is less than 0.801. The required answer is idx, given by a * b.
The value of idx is 36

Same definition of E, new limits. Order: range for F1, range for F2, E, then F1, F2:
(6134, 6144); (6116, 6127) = 0.98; -0.4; -1.3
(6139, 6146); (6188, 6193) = 0.91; 0.5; -0.4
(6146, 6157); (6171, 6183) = -0.23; 0.2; 0.4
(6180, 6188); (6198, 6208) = -0.64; -0.3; 0.4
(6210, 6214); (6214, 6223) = 1.39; 0.2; -1.2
